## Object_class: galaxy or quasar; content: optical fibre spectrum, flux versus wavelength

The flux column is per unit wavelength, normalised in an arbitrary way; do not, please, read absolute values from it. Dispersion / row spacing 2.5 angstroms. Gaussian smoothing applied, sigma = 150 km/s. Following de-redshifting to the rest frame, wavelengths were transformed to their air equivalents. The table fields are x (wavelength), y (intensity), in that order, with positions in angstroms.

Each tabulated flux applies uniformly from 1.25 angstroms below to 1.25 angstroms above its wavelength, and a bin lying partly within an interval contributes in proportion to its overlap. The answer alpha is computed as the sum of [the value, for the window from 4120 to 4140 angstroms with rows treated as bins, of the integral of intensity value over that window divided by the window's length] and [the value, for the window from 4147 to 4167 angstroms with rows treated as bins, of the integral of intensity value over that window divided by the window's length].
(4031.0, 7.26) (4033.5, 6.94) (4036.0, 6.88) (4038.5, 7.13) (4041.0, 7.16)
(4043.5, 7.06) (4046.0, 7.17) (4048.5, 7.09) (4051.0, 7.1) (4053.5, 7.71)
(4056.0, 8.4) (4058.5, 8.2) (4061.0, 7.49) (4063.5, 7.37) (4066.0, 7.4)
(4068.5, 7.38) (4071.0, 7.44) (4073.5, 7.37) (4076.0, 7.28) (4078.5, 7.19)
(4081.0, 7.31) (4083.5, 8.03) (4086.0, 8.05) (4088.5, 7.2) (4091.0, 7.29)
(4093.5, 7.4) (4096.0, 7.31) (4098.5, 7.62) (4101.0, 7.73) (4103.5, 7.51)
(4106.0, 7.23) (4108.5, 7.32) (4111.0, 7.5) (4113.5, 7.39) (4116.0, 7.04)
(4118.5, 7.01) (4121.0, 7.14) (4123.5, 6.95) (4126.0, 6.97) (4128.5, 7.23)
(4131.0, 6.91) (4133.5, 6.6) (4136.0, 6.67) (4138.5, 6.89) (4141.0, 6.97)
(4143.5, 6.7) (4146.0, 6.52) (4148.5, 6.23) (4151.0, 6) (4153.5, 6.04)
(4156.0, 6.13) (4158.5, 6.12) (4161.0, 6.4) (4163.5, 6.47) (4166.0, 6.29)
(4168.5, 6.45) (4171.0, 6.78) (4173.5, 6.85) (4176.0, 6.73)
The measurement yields 13.1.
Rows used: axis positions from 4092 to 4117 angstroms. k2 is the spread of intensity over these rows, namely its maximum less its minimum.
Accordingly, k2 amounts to 0.7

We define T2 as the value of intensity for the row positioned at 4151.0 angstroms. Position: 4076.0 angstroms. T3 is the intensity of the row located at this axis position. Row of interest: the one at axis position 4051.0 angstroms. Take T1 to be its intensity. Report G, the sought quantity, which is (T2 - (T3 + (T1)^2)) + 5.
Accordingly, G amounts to -46.7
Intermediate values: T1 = 7.1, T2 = 6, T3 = 7.28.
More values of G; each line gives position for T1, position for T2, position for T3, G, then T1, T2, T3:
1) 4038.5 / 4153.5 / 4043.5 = -46.9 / 7.13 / 6.04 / 7.06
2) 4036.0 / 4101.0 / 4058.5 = -42.8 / 6.88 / 7.73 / 8.2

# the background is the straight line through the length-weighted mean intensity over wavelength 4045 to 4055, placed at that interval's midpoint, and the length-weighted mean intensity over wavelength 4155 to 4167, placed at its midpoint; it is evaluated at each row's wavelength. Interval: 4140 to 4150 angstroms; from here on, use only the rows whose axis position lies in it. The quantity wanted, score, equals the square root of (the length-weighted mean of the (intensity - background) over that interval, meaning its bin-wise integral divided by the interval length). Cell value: 0.4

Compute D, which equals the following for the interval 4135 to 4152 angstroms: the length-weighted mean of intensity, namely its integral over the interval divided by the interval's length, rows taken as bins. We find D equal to 6.6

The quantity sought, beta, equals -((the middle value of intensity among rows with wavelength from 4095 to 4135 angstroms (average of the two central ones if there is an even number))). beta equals -7.23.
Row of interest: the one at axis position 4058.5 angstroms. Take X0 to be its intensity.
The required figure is 8.2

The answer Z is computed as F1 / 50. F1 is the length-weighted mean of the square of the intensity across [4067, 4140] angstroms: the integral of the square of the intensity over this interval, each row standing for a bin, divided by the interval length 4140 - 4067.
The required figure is 1.06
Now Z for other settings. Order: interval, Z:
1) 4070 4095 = 1.11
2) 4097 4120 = 1.09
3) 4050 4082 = 1.13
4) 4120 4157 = 0.89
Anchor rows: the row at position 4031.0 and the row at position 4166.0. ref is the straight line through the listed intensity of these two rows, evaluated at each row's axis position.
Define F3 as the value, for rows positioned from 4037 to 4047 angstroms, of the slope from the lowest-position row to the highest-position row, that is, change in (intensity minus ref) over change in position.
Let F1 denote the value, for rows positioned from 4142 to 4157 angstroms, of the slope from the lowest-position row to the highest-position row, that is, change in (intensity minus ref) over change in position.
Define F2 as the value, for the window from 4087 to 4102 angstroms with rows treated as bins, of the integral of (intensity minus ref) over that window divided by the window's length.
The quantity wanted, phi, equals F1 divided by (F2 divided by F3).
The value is -0.001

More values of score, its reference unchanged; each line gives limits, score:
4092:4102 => 0.8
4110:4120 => 0.7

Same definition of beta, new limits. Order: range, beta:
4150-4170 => -6.21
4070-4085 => -7.34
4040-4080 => -7.37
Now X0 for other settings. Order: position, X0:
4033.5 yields 6.94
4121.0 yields 7.14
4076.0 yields 7.28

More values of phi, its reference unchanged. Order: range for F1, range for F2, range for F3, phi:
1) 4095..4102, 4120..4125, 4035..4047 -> 0.008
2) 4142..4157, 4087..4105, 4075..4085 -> -0.006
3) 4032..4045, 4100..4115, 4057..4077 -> -0.001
